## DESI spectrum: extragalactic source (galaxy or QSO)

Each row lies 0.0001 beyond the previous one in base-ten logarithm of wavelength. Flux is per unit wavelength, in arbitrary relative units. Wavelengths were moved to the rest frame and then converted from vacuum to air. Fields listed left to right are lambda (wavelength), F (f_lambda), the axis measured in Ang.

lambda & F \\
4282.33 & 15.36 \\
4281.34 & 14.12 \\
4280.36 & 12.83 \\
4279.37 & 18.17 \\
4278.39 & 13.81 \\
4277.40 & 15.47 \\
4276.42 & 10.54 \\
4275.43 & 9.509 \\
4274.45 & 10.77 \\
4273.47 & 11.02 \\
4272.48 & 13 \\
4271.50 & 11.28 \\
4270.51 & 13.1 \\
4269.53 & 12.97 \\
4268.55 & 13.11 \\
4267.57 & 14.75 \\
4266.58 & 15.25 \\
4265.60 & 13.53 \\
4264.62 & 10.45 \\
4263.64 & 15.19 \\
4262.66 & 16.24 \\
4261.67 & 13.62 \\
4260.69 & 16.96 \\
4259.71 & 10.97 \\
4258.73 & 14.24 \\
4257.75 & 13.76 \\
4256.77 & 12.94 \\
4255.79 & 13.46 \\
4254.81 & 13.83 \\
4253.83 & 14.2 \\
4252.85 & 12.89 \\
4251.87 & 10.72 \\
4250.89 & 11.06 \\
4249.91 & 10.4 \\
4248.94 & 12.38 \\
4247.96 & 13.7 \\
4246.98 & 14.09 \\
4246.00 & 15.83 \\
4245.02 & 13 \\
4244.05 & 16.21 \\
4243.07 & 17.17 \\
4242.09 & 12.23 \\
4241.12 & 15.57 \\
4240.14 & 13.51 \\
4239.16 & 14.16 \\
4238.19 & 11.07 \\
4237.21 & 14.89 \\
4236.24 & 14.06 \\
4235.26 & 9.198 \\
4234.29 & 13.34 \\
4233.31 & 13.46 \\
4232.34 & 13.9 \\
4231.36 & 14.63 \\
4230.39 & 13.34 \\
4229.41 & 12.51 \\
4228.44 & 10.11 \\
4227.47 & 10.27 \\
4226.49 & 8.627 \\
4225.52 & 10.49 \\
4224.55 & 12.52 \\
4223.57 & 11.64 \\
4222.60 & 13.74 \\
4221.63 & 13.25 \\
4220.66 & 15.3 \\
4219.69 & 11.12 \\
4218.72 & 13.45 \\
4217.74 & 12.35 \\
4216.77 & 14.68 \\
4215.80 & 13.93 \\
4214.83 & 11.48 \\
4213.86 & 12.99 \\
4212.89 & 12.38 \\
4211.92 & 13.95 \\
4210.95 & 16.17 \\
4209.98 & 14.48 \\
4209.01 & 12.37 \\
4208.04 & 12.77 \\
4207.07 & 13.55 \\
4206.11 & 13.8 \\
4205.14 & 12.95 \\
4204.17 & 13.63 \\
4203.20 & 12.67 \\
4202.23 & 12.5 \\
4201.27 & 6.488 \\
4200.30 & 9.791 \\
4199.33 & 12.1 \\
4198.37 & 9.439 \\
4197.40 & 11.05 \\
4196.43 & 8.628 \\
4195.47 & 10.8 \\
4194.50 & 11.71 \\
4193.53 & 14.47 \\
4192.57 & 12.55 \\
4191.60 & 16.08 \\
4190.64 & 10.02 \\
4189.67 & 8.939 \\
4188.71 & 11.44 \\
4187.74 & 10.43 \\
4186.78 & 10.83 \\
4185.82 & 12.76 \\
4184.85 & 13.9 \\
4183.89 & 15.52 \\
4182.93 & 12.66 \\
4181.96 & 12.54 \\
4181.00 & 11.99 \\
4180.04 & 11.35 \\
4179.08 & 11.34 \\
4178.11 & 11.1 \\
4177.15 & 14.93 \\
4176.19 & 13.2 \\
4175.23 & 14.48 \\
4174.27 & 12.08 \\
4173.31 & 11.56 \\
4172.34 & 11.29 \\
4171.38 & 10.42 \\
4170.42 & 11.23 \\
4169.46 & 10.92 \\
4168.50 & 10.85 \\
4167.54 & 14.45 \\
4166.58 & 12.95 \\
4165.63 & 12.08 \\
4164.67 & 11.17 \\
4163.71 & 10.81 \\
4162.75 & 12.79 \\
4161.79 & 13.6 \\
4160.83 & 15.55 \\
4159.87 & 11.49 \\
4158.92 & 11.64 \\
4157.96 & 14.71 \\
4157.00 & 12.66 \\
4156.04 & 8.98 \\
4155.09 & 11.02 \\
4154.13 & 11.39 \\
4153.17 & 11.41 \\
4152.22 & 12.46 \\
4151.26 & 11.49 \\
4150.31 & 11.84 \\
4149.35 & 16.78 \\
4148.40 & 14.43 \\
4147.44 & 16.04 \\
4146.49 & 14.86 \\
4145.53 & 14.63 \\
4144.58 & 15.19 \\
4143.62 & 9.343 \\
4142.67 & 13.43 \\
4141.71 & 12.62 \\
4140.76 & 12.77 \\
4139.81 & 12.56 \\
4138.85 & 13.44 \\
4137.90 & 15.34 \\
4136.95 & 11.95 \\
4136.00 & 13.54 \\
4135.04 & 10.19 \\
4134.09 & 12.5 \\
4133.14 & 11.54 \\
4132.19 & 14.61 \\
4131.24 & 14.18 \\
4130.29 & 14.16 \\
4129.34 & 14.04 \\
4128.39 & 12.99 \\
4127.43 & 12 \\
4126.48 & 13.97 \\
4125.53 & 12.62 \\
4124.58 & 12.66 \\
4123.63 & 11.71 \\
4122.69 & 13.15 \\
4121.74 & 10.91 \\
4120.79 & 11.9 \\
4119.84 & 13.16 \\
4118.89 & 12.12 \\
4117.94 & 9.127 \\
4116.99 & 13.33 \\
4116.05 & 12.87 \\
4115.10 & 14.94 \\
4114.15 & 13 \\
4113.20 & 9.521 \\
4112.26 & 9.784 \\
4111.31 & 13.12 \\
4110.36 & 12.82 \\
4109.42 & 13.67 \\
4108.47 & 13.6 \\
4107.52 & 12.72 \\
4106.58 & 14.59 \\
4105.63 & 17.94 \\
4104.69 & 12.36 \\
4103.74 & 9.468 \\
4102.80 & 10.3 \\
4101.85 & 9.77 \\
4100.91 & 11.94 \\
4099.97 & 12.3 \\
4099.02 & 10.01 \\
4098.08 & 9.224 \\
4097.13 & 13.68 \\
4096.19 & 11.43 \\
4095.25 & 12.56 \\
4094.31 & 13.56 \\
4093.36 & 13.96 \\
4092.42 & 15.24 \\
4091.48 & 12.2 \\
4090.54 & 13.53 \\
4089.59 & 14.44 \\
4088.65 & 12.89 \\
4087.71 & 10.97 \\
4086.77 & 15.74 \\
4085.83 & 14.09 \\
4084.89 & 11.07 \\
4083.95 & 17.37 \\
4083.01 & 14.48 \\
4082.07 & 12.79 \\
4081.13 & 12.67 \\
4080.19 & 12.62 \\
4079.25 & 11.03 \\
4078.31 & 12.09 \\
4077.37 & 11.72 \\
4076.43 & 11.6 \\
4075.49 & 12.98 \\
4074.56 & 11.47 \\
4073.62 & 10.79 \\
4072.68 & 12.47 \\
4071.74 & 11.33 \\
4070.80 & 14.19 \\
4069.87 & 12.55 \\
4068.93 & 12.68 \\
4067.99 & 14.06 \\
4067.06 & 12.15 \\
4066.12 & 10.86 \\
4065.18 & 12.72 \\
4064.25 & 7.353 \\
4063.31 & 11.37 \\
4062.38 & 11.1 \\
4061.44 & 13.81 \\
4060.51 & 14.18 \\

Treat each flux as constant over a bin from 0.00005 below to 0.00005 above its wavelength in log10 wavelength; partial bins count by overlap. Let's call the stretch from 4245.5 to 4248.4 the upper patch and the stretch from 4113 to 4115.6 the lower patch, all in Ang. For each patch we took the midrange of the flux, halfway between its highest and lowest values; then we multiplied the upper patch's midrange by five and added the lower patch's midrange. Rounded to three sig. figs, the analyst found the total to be 86.1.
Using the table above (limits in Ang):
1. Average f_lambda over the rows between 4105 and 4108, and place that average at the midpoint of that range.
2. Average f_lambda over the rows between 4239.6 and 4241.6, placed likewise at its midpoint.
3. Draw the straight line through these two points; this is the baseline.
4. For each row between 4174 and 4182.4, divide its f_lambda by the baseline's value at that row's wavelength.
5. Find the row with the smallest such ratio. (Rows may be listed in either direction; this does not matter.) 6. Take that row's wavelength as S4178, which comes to 4178.11 Ang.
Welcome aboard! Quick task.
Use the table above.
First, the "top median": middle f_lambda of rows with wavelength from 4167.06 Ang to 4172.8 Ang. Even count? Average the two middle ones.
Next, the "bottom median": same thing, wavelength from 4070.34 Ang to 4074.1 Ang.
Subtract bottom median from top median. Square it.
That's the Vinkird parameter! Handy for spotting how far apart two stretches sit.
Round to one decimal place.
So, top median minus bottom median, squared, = 0.7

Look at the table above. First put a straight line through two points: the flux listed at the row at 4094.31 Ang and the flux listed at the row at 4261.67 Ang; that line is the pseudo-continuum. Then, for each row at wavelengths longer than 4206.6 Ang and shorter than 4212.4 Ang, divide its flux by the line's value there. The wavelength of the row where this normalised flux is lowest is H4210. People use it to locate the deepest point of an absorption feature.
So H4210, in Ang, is 4209.01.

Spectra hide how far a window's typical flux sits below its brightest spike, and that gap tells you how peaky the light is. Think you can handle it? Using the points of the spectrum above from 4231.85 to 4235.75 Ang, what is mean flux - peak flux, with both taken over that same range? -1.43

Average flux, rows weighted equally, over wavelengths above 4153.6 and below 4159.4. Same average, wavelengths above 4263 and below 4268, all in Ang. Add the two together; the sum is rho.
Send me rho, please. 25.6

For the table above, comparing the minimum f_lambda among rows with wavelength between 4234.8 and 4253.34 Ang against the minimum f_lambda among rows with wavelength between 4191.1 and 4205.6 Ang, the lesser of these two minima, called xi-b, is 6.5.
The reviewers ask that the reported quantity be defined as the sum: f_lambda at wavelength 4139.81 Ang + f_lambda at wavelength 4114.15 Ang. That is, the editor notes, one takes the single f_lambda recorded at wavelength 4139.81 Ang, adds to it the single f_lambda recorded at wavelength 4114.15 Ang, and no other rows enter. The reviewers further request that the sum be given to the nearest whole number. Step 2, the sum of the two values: 26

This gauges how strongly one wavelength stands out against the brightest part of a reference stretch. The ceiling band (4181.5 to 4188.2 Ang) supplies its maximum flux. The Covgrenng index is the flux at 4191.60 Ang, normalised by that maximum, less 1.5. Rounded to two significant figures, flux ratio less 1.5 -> -0.46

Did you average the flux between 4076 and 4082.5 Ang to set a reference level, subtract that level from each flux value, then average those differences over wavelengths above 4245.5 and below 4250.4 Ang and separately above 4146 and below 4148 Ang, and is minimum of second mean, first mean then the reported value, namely 1.2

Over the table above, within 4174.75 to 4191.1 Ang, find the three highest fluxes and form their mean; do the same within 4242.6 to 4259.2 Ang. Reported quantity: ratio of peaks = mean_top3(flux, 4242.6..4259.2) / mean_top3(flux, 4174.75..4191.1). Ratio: 1.10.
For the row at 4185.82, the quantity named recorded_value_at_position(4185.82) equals 12.76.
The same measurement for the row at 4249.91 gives 10.4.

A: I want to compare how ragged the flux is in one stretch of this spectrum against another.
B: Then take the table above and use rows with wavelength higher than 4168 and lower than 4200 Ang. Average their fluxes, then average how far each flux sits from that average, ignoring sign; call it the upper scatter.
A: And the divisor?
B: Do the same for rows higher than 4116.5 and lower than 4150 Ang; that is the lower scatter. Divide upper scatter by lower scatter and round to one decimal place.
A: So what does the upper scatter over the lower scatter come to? 1.1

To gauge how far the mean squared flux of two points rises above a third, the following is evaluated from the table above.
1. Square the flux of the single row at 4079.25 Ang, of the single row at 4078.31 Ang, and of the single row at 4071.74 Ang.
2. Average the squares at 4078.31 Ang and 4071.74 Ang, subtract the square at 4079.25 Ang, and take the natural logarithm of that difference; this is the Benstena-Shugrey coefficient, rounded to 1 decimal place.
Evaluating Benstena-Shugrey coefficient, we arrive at 2.7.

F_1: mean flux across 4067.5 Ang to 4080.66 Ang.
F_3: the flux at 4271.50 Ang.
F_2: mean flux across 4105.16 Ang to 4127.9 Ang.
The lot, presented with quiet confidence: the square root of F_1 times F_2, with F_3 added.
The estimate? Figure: 23.8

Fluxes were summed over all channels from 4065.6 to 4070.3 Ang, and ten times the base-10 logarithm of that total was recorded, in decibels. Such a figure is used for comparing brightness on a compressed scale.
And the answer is 17.9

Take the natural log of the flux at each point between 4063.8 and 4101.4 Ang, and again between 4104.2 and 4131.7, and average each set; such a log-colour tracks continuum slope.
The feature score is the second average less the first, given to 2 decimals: 0.03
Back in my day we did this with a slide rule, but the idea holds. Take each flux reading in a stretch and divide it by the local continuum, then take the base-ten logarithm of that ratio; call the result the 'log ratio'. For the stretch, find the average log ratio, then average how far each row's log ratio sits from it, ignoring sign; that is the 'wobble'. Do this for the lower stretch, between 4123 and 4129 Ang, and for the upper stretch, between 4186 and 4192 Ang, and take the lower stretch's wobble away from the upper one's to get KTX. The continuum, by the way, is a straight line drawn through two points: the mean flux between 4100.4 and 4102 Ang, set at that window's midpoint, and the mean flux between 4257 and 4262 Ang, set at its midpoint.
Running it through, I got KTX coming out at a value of 0.039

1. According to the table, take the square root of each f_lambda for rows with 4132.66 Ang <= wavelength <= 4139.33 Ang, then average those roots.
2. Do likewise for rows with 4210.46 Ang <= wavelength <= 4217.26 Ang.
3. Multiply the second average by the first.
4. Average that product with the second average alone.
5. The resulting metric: 8.4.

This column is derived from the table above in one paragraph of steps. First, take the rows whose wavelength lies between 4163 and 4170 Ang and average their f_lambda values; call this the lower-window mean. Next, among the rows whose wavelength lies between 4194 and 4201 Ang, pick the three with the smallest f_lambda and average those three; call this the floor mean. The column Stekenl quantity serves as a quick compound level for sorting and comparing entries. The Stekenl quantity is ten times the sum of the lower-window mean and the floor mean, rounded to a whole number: 212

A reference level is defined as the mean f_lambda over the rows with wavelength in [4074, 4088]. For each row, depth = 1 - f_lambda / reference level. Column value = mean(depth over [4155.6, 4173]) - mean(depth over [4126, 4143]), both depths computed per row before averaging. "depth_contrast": 0.08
